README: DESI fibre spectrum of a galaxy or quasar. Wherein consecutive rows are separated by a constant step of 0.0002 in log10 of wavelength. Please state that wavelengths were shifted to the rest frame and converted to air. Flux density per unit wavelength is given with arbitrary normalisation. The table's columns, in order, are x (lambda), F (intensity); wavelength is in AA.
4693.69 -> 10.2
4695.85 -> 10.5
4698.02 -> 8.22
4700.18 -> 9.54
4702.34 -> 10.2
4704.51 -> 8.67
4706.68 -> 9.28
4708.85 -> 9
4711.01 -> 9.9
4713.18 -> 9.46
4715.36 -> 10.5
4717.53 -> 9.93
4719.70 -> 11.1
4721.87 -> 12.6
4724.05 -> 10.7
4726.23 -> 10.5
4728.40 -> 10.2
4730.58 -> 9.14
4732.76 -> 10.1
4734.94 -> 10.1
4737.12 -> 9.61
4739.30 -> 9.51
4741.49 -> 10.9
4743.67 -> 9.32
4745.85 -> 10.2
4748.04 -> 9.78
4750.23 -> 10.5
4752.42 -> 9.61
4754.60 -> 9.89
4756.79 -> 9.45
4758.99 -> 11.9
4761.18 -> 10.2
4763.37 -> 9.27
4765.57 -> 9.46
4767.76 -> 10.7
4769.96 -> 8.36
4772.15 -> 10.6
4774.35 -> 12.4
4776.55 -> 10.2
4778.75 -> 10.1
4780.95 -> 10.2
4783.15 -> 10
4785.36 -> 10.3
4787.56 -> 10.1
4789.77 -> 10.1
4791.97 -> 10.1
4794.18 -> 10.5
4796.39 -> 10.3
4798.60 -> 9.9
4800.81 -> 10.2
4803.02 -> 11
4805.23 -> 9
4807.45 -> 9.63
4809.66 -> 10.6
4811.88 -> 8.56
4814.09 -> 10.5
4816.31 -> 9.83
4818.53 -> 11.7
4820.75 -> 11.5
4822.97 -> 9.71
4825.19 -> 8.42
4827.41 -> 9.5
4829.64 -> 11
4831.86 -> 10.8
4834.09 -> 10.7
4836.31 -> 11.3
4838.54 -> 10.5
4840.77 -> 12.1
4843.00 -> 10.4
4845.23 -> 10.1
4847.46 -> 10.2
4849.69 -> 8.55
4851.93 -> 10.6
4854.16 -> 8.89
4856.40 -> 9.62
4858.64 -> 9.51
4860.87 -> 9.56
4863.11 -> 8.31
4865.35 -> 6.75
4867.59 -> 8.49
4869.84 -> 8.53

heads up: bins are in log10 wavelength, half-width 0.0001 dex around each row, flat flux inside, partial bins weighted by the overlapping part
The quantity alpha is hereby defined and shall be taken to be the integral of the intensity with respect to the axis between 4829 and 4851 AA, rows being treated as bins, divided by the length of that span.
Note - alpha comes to 10.6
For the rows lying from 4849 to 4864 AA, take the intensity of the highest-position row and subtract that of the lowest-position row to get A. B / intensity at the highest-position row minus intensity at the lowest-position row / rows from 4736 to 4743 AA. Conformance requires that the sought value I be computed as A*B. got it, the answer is -0.3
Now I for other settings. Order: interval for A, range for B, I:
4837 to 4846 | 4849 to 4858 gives -0.4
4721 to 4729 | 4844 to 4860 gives 1.4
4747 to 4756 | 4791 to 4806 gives -0.1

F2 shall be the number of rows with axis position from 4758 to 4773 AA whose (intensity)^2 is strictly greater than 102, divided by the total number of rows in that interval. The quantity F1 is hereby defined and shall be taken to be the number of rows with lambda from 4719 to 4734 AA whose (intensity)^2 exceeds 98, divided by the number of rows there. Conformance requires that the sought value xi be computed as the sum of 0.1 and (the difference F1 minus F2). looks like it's 0.39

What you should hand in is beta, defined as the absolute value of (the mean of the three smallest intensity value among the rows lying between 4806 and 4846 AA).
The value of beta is 8.8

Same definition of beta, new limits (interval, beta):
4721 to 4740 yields 9.4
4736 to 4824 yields 8.6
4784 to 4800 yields 10.0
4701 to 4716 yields 9.0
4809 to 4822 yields 9.6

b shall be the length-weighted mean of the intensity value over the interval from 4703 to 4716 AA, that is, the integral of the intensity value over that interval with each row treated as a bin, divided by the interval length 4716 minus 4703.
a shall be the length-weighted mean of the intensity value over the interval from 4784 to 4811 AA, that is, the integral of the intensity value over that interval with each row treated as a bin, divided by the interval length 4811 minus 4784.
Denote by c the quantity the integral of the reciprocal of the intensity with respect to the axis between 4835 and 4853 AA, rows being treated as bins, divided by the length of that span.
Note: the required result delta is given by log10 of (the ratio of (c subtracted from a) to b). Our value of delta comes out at 0.026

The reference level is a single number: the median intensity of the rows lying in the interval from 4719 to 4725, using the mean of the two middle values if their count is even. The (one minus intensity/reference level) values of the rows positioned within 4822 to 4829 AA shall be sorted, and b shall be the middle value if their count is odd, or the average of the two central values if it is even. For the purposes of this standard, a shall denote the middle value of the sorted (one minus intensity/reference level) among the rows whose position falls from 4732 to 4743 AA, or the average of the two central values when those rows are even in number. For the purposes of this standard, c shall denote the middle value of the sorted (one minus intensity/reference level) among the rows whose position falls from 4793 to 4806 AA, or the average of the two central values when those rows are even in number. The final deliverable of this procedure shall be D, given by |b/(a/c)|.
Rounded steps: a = 0.09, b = 0.14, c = 0.08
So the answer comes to 0.12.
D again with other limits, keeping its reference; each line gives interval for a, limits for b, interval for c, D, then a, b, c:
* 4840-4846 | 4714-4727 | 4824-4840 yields 0.03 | 0.06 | 0.05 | 0.04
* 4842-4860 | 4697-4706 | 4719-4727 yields 0.03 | 0.11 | 0.18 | 0.02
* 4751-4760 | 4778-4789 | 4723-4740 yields 0.07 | 0.12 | 0.09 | 0.09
